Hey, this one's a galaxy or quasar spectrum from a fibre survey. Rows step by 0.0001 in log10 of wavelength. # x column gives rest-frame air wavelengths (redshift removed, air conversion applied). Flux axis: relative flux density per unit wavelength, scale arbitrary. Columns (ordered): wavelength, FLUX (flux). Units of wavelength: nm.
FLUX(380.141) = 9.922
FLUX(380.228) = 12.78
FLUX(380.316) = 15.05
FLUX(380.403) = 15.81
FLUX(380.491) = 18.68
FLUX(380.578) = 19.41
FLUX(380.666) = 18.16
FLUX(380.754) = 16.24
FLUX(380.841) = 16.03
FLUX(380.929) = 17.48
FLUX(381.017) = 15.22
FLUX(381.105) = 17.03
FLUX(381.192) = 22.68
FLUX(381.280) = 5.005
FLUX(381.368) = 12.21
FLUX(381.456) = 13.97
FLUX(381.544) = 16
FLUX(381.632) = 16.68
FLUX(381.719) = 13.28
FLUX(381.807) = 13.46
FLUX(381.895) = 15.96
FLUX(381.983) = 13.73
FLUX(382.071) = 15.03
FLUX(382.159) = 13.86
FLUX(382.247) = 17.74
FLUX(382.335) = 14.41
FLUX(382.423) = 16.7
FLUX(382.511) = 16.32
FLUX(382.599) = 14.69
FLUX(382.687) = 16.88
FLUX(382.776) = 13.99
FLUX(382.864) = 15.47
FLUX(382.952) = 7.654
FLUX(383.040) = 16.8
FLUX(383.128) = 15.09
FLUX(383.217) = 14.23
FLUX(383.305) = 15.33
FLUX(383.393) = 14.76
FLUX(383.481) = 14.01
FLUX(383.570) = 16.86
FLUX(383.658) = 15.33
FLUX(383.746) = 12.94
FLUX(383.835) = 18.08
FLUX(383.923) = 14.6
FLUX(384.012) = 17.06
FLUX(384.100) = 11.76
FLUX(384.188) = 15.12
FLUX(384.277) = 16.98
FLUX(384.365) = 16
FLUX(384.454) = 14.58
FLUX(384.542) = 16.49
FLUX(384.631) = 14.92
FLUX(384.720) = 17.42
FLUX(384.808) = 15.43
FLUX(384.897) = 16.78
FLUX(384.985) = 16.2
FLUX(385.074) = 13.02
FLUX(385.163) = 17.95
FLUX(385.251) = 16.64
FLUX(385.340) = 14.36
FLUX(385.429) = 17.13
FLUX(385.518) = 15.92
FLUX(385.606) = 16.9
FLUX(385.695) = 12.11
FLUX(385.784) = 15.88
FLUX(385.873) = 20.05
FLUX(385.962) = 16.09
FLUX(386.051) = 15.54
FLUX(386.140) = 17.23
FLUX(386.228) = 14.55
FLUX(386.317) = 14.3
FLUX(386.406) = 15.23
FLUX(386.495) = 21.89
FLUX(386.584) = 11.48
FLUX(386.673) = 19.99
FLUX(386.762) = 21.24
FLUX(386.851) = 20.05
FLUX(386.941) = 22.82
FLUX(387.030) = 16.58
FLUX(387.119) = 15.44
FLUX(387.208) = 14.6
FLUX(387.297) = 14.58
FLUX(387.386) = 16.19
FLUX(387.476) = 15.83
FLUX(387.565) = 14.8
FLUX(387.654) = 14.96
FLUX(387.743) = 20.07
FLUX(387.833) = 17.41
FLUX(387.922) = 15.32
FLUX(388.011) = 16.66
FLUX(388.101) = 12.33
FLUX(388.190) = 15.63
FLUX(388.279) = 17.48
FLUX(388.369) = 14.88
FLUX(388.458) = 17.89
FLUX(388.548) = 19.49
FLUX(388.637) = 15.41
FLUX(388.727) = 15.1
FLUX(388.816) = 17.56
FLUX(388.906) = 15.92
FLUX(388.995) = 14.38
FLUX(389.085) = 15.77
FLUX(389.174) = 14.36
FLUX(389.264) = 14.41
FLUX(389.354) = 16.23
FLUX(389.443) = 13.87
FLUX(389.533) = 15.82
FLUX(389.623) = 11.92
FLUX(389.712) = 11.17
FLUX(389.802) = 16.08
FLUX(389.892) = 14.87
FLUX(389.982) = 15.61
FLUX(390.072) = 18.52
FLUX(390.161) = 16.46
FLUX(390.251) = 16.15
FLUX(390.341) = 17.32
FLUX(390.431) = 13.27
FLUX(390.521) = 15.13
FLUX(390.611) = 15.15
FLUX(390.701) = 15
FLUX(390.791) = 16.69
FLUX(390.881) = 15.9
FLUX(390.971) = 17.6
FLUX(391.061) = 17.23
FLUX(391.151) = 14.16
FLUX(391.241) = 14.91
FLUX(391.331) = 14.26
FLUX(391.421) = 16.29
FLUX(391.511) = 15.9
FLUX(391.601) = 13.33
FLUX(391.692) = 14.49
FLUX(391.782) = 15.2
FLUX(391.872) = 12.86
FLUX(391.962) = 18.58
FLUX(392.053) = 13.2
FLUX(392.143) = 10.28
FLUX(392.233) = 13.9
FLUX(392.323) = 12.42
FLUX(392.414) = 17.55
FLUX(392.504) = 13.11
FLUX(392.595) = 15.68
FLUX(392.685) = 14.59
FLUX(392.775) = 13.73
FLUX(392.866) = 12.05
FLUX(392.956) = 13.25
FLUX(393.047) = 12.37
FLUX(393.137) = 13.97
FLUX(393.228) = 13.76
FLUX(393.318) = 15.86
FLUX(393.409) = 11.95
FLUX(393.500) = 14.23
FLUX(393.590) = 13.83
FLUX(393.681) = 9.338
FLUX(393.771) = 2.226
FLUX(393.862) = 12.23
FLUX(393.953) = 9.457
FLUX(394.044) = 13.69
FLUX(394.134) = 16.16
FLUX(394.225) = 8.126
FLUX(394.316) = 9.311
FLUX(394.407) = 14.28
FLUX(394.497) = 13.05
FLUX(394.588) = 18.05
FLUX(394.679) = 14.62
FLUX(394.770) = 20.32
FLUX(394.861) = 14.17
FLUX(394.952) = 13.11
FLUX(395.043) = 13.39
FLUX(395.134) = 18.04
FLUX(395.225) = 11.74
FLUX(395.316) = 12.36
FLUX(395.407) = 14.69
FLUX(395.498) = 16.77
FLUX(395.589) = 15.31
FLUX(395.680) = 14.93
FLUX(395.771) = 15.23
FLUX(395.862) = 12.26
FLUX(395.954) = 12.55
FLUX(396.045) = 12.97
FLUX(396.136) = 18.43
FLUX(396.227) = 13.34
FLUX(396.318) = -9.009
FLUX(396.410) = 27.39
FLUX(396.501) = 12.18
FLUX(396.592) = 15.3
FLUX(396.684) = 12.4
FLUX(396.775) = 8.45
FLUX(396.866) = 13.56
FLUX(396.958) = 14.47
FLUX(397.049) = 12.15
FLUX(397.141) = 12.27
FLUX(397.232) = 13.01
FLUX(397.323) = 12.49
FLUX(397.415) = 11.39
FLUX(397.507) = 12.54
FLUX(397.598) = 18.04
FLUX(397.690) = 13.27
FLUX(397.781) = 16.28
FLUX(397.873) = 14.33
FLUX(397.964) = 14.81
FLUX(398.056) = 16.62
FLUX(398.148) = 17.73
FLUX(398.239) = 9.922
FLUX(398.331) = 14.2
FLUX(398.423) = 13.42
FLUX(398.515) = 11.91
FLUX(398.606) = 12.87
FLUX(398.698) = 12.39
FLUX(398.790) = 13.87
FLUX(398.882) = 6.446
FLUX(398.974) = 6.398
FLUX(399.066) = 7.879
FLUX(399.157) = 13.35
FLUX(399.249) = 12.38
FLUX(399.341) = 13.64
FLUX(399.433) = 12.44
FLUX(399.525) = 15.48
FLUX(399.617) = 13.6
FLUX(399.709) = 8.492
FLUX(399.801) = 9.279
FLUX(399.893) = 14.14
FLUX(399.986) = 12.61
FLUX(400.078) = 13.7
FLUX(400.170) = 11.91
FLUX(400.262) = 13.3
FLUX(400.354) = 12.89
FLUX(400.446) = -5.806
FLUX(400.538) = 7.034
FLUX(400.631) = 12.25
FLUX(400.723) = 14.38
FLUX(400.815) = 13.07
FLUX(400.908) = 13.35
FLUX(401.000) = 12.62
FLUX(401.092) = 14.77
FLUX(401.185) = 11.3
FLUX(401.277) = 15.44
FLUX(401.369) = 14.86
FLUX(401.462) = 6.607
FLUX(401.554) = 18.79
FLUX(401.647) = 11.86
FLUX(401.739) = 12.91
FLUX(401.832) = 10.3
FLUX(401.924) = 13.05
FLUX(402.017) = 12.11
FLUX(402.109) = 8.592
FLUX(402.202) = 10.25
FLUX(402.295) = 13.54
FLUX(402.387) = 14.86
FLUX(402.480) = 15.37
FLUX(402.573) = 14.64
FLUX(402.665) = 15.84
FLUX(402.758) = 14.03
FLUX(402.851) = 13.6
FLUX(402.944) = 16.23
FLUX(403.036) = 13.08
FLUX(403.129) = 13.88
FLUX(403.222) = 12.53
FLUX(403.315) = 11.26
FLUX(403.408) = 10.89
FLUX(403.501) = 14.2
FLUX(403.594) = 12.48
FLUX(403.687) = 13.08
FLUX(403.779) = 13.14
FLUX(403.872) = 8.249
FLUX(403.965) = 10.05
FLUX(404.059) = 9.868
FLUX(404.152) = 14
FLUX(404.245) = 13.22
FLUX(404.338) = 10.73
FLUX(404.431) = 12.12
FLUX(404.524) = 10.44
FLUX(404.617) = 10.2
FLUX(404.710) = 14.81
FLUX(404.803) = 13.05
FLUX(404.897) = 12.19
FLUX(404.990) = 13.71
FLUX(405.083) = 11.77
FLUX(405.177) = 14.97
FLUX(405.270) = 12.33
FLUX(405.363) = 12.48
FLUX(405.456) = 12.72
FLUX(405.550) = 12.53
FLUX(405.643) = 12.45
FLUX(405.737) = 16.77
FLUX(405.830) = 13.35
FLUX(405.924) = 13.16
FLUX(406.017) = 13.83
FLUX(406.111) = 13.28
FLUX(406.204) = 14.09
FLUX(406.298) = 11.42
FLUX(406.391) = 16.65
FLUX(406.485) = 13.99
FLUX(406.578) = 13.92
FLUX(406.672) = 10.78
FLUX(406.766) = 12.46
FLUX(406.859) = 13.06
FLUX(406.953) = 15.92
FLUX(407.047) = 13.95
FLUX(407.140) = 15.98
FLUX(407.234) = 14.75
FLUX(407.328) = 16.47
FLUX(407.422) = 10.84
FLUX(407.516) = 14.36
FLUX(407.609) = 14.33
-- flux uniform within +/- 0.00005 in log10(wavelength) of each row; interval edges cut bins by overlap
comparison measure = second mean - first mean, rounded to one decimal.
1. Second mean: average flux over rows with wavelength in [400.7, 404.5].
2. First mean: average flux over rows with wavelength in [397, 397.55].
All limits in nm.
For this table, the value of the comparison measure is 0.5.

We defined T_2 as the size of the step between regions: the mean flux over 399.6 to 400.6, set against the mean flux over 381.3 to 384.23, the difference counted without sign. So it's 4.74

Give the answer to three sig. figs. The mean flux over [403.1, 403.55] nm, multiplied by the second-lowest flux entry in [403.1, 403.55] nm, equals 141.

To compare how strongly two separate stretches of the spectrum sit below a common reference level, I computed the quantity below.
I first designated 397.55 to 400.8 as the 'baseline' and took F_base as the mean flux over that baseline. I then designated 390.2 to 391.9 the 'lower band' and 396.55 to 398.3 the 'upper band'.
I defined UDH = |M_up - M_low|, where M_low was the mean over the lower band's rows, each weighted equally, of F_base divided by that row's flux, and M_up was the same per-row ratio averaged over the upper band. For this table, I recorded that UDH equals 0.12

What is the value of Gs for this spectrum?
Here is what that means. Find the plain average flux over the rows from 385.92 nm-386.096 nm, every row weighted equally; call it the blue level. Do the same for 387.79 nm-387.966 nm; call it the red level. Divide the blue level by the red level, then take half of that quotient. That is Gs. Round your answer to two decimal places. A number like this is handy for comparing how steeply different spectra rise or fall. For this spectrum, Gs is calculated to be 0.48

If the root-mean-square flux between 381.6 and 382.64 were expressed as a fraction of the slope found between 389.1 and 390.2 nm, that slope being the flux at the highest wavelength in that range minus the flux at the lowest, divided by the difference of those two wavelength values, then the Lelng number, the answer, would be 7.2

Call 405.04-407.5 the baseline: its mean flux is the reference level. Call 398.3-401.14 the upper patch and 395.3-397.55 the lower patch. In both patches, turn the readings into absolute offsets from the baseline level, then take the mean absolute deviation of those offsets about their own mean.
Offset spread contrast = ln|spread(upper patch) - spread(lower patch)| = -1.2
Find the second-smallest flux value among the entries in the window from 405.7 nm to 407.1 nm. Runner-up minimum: 11.42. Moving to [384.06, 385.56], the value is 13.02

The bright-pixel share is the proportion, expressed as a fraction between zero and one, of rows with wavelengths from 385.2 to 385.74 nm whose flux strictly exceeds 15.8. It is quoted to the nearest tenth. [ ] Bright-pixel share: 0.7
